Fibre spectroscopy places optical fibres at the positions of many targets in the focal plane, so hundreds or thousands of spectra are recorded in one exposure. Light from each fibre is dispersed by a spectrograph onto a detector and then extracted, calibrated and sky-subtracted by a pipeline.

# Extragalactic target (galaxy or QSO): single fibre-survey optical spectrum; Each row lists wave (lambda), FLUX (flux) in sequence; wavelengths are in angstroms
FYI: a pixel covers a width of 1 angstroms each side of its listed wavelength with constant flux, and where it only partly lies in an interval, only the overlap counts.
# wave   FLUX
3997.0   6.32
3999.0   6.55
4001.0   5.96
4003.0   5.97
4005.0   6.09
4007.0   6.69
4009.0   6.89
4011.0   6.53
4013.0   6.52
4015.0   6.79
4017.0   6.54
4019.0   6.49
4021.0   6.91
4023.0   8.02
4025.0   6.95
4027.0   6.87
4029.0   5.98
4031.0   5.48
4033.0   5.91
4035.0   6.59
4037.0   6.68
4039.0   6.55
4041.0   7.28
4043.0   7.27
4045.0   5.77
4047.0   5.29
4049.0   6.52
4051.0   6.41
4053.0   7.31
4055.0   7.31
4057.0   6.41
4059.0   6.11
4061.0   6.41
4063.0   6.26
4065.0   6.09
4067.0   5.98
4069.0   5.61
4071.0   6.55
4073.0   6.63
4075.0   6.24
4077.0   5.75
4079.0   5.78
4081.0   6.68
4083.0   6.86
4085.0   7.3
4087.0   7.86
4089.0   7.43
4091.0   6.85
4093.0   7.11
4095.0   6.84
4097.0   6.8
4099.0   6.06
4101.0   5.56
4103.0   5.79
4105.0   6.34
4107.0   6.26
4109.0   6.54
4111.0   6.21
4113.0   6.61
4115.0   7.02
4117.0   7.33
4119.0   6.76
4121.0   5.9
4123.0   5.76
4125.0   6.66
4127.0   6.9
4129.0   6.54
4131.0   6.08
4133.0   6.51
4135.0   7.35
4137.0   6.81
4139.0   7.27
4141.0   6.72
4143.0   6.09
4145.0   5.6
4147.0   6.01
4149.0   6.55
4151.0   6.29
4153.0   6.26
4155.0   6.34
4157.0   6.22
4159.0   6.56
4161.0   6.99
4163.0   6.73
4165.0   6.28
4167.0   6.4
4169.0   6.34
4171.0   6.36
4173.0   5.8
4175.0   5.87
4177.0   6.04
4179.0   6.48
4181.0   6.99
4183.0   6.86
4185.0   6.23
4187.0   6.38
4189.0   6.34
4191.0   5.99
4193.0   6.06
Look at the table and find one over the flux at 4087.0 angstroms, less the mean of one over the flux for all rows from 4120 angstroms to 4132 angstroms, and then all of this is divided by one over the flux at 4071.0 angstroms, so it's -0.210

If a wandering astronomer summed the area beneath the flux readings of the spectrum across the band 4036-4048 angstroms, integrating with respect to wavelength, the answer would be 78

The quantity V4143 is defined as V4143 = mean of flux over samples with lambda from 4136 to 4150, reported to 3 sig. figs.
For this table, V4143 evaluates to 6.44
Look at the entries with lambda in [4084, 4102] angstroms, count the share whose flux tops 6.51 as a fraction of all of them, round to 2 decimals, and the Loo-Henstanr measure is 0.78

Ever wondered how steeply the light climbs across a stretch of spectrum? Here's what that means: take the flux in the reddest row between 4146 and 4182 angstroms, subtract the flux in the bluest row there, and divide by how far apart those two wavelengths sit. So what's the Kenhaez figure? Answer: 0.029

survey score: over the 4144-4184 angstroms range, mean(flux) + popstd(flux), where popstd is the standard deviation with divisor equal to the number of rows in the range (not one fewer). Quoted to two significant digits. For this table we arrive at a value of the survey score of 6.7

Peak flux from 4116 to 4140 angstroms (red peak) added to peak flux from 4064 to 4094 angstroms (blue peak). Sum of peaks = 15.21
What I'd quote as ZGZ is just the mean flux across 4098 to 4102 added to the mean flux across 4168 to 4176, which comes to 11.9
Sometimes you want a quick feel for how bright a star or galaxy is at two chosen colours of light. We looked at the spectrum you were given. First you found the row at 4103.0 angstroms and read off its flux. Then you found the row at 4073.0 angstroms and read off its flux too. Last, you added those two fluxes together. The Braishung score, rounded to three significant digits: 12.4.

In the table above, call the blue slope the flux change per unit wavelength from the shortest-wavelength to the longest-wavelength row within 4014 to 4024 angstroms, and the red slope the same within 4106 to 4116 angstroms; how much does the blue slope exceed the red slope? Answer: 0.06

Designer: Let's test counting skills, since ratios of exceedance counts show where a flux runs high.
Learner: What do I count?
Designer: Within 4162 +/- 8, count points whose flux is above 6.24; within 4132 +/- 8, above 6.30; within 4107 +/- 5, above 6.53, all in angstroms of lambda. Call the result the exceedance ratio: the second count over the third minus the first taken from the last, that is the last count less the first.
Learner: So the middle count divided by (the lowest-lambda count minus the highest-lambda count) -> -1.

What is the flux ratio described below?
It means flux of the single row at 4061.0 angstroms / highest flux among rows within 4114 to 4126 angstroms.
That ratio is 0.87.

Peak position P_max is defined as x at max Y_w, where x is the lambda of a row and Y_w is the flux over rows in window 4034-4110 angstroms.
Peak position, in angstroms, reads 4087.0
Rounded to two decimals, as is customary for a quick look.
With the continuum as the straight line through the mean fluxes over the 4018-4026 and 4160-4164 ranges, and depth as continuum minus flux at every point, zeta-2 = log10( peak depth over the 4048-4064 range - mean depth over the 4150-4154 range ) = -0.50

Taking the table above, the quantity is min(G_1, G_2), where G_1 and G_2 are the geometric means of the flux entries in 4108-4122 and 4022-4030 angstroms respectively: 6.6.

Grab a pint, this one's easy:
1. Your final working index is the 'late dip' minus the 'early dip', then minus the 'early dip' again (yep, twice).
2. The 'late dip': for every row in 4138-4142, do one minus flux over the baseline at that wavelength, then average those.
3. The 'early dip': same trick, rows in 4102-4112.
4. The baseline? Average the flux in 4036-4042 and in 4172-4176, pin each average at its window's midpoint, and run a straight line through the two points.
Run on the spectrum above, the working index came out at -0.18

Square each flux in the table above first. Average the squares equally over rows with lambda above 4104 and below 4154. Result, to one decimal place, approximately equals 42.4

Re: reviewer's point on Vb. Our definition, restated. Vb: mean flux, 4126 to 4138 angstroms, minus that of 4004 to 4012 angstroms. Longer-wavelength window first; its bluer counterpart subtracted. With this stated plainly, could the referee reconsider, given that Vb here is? 0.15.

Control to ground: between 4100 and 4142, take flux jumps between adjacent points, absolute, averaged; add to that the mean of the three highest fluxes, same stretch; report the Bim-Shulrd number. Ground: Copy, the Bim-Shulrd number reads 7.76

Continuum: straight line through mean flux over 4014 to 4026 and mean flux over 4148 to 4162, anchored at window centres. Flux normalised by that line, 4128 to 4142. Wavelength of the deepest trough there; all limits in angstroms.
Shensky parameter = 4131.0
